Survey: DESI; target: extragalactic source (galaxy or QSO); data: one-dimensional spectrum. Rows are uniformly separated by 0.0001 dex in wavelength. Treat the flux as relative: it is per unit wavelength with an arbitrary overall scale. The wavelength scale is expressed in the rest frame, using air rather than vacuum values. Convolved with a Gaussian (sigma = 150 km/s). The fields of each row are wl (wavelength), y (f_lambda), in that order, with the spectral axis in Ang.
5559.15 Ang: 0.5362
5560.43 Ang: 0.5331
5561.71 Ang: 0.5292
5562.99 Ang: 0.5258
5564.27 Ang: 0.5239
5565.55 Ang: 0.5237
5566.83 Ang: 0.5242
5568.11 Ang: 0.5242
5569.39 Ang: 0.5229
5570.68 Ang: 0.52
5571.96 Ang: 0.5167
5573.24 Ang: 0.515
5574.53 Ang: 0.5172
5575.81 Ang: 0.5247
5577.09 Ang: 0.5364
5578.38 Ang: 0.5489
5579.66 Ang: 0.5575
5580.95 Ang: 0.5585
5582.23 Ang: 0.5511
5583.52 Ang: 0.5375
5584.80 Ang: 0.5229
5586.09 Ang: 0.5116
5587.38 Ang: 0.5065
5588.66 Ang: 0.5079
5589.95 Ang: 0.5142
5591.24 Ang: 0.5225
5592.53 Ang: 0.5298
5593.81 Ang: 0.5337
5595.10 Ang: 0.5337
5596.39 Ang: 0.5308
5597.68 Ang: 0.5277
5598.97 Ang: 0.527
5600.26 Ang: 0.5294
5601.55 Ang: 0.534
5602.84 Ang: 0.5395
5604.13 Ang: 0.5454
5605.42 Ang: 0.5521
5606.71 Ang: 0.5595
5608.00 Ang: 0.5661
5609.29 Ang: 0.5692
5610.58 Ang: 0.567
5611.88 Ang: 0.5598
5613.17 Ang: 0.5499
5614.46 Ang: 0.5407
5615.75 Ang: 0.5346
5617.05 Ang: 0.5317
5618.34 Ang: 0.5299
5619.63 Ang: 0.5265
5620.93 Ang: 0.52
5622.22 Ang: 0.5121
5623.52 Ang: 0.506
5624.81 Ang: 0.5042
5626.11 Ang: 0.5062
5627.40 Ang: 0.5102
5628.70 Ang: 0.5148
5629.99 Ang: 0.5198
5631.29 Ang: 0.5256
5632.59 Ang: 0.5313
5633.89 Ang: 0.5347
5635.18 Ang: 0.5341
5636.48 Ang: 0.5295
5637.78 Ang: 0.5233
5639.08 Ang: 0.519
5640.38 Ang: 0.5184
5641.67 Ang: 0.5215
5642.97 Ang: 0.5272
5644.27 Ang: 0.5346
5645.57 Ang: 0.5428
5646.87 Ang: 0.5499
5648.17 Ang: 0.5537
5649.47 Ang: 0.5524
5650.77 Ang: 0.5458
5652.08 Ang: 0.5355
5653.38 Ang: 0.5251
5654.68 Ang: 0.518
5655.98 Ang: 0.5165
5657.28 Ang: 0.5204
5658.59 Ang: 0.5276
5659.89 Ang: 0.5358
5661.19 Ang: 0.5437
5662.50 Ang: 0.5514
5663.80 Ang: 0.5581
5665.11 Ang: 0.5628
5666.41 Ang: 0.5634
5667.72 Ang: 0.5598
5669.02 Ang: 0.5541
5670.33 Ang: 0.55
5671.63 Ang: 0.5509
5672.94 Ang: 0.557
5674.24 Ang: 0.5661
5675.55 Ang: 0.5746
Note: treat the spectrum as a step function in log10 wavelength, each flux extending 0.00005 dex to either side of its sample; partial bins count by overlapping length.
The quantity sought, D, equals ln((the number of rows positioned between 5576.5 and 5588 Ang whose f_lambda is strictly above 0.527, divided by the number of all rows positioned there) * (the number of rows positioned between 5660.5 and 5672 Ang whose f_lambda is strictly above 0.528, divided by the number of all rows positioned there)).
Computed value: -0.4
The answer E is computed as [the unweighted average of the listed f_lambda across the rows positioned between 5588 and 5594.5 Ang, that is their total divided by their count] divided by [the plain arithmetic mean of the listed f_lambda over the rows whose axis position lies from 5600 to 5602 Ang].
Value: 0.98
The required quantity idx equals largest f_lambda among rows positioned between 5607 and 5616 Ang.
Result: 0.5692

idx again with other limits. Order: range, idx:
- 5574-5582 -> 0.5585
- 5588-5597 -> 0.5337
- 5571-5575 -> 0.5172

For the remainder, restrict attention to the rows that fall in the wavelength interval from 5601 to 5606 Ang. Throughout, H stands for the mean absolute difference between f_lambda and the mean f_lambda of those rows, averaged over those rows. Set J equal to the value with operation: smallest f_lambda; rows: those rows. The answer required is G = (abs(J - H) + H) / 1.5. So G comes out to 0.356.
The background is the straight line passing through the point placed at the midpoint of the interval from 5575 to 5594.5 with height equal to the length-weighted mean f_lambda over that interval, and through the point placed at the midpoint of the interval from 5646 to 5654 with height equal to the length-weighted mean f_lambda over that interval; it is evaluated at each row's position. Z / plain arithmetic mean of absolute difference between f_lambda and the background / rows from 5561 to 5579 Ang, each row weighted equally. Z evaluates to 0.0070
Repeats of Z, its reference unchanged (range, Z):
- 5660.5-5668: 0.0110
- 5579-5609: 0.0130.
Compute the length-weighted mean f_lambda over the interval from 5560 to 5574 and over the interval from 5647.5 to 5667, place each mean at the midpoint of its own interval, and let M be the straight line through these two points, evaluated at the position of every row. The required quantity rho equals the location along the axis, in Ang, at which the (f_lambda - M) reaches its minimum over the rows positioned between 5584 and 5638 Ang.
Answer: 5624.81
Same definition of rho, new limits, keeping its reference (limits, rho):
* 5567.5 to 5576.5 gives 5573.24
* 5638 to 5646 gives 5640.38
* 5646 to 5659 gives 5655.98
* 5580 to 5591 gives 5587.38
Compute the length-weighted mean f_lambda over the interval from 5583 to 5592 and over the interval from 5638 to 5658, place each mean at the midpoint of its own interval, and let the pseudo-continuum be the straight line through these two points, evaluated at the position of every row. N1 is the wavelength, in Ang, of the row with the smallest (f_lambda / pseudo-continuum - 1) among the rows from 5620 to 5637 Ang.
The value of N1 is 5624.81 Ang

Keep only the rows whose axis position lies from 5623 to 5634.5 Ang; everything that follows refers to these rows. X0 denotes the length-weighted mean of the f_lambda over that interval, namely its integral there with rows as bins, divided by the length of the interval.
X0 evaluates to 0.517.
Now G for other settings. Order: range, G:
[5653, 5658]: 0.344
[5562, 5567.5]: 0.349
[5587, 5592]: 0.338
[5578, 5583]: 0.366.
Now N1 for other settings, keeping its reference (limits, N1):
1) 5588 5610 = 5588.66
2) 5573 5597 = 5587.38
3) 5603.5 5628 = 5624.81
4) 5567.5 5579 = 5573.24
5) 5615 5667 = 5624.81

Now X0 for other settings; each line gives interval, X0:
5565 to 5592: 0.527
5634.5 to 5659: 0.531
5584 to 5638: 0.530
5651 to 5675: 0.544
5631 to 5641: 0.527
